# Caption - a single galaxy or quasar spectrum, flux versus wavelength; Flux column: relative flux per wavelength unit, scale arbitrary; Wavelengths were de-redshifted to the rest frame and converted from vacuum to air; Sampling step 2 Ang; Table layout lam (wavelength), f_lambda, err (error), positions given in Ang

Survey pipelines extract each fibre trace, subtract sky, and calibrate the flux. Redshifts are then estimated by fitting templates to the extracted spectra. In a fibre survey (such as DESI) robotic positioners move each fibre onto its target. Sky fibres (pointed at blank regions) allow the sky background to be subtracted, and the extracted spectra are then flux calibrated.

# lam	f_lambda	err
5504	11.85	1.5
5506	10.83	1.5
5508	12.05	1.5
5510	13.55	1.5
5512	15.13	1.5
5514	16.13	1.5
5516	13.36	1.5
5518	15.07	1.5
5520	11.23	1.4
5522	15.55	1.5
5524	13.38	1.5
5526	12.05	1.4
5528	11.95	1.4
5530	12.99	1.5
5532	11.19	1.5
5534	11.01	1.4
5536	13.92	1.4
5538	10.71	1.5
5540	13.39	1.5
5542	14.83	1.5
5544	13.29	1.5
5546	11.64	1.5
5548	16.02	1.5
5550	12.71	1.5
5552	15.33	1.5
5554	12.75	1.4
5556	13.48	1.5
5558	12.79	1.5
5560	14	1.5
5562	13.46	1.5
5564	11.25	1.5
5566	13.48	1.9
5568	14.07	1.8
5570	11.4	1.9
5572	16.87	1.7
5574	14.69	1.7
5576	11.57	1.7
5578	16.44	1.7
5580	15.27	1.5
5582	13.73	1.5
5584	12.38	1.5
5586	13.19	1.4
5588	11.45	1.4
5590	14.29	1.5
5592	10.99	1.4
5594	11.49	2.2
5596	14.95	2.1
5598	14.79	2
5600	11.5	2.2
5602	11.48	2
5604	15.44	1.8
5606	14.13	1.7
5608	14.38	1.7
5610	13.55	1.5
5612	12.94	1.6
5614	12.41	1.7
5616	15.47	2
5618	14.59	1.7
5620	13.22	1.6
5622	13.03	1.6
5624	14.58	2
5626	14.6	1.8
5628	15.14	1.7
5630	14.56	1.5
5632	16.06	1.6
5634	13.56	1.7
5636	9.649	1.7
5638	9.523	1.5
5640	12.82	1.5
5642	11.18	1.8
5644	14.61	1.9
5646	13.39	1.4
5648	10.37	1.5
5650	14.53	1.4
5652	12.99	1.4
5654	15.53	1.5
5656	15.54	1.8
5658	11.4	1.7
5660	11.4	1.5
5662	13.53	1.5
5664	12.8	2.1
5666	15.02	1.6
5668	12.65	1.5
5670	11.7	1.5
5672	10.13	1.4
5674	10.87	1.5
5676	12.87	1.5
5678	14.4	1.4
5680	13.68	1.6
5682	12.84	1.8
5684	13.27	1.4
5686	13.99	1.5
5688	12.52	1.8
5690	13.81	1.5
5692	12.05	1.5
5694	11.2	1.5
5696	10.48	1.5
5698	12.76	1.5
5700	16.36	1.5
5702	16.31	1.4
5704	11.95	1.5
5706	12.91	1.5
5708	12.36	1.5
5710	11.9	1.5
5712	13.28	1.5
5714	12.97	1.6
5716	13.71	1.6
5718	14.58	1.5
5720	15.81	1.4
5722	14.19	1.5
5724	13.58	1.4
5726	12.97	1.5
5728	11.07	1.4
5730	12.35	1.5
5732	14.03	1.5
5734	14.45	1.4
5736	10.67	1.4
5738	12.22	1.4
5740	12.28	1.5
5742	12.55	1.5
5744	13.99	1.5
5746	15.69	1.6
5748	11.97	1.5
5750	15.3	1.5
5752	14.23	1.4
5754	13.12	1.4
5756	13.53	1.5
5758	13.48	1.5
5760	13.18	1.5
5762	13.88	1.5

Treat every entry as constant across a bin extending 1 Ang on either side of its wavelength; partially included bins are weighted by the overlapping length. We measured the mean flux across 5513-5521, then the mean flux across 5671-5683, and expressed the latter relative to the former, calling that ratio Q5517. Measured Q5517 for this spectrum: 0.89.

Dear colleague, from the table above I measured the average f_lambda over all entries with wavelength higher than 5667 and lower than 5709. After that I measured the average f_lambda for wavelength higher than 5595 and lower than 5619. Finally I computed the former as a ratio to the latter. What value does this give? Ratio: 0.93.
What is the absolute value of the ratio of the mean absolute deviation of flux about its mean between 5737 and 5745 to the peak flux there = 0.044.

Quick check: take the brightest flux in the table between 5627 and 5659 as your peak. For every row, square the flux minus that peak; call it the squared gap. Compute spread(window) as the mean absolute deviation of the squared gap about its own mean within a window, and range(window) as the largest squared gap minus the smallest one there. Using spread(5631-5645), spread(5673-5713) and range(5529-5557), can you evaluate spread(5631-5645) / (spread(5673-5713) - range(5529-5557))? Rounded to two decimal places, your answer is -0.69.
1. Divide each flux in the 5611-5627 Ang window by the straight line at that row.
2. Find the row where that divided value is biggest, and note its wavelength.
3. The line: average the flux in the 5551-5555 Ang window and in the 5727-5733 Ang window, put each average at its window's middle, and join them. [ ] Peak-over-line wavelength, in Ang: 5616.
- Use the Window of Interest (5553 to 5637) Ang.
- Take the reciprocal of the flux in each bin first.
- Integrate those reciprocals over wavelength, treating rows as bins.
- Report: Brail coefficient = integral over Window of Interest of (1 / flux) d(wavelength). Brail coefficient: 6.3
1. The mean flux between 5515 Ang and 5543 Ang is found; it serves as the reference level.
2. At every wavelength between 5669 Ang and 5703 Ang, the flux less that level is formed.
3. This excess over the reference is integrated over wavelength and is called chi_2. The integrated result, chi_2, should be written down 0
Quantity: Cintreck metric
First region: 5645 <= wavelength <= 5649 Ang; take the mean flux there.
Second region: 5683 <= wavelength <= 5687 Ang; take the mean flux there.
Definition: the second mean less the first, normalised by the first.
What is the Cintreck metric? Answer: 0.15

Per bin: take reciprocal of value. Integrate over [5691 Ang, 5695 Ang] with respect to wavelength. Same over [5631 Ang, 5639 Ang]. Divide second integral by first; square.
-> 4.0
